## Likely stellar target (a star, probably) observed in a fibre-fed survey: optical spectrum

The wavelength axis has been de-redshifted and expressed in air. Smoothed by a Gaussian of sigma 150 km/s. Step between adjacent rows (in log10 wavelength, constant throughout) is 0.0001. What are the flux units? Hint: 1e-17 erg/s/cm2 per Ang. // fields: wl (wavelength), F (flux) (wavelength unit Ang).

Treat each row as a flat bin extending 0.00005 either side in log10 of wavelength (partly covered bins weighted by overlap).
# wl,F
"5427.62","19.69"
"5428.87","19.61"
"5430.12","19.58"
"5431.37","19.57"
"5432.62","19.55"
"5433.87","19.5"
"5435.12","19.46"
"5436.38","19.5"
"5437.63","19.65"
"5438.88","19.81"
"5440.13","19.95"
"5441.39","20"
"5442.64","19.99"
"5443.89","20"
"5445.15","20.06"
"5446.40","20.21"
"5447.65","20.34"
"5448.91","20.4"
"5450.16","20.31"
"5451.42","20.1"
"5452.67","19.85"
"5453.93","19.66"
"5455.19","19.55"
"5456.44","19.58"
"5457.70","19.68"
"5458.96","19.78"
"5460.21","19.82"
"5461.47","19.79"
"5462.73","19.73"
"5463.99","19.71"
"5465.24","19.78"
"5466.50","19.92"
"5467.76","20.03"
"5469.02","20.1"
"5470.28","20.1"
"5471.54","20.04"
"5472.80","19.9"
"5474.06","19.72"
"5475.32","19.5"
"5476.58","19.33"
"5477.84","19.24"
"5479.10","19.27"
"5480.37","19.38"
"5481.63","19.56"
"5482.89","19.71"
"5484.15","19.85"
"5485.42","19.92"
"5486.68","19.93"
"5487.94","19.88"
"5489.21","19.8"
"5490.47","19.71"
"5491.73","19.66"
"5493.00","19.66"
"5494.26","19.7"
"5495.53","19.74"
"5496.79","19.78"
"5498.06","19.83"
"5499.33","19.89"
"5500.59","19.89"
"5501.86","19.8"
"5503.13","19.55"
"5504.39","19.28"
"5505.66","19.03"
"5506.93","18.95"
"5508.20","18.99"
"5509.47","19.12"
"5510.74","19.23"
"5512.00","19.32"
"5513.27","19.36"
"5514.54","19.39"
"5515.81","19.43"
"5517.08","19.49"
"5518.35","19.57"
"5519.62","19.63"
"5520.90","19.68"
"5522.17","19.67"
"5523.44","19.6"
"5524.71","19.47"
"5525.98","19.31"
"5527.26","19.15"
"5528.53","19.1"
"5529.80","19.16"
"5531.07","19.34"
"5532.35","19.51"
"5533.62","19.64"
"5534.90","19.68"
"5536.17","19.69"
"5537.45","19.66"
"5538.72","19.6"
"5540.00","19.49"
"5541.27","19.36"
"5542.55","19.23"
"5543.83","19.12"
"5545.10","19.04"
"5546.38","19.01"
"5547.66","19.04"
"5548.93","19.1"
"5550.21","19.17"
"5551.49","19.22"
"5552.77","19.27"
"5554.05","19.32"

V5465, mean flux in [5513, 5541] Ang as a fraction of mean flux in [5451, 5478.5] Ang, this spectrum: 0.9855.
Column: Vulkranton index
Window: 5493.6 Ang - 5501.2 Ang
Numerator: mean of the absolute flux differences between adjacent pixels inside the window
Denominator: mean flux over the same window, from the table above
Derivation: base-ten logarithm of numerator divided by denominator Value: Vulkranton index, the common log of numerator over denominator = -2.72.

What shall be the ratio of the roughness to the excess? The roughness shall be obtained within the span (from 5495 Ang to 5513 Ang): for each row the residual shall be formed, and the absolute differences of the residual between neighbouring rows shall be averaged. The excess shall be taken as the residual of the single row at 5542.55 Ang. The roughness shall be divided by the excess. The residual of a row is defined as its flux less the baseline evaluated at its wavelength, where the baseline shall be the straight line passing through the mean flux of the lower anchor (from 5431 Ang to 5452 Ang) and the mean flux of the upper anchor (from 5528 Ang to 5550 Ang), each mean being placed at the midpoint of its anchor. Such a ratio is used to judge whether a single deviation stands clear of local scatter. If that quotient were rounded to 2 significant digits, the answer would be -1.3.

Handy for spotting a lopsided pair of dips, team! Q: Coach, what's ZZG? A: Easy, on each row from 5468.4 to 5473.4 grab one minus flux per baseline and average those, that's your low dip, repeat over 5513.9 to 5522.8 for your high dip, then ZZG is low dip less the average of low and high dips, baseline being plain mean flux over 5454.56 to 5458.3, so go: -0.0123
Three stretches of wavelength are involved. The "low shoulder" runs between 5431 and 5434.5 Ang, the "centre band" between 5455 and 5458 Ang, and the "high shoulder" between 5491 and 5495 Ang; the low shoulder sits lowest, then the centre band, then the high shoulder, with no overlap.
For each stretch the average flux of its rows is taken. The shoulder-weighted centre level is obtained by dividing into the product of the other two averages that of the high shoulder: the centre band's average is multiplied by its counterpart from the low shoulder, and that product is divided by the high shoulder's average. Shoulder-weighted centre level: 19.5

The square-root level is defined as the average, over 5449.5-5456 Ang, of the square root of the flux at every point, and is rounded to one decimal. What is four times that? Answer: 17.8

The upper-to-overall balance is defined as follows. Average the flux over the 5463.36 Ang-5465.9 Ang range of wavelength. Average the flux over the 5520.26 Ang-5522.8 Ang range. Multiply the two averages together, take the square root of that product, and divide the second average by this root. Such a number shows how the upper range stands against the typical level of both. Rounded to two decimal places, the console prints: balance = 1.00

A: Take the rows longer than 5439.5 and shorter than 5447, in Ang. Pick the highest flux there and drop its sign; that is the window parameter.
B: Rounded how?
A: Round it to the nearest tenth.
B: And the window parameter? 20.2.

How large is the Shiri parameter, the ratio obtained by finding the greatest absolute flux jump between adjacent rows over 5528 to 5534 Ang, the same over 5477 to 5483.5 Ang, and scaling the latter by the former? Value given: 1.0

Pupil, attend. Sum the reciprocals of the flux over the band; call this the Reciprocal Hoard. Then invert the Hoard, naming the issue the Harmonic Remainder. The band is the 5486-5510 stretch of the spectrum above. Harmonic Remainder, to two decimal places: 1.03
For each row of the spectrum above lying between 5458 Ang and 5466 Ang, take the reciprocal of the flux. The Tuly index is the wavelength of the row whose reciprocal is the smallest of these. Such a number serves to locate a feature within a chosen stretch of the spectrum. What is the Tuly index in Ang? 5460.21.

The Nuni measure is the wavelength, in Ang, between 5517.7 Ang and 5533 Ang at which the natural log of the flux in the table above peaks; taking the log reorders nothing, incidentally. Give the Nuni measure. 5520.90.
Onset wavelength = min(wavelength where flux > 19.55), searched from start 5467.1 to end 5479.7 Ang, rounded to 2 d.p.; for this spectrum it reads 5467.76 Ang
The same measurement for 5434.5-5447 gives 5437.63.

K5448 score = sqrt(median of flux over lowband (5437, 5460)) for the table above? 4.47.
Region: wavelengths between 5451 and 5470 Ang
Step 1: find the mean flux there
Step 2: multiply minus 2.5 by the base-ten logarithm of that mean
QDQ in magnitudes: -3.24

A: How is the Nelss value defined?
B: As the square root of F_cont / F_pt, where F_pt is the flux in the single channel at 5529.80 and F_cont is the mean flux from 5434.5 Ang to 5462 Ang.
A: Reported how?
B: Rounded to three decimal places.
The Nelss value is 1.019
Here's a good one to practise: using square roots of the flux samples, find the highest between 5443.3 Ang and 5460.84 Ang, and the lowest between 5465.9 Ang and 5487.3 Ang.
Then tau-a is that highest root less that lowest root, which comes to 0.130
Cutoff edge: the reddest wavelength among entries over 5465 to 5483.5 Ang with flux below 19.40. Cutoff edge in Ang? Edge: 5480.37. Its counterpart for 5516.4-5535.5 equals 5531.07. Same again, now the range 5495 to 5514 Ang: 5513.27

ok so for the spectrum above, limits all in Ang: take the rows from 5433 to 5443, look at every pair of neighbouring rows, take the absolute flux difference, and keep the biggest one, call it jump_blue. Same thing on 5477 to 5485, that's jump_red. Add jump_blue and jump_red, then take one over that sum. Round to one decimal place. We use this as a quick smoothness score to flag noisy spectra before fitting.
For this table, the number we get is 2.9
